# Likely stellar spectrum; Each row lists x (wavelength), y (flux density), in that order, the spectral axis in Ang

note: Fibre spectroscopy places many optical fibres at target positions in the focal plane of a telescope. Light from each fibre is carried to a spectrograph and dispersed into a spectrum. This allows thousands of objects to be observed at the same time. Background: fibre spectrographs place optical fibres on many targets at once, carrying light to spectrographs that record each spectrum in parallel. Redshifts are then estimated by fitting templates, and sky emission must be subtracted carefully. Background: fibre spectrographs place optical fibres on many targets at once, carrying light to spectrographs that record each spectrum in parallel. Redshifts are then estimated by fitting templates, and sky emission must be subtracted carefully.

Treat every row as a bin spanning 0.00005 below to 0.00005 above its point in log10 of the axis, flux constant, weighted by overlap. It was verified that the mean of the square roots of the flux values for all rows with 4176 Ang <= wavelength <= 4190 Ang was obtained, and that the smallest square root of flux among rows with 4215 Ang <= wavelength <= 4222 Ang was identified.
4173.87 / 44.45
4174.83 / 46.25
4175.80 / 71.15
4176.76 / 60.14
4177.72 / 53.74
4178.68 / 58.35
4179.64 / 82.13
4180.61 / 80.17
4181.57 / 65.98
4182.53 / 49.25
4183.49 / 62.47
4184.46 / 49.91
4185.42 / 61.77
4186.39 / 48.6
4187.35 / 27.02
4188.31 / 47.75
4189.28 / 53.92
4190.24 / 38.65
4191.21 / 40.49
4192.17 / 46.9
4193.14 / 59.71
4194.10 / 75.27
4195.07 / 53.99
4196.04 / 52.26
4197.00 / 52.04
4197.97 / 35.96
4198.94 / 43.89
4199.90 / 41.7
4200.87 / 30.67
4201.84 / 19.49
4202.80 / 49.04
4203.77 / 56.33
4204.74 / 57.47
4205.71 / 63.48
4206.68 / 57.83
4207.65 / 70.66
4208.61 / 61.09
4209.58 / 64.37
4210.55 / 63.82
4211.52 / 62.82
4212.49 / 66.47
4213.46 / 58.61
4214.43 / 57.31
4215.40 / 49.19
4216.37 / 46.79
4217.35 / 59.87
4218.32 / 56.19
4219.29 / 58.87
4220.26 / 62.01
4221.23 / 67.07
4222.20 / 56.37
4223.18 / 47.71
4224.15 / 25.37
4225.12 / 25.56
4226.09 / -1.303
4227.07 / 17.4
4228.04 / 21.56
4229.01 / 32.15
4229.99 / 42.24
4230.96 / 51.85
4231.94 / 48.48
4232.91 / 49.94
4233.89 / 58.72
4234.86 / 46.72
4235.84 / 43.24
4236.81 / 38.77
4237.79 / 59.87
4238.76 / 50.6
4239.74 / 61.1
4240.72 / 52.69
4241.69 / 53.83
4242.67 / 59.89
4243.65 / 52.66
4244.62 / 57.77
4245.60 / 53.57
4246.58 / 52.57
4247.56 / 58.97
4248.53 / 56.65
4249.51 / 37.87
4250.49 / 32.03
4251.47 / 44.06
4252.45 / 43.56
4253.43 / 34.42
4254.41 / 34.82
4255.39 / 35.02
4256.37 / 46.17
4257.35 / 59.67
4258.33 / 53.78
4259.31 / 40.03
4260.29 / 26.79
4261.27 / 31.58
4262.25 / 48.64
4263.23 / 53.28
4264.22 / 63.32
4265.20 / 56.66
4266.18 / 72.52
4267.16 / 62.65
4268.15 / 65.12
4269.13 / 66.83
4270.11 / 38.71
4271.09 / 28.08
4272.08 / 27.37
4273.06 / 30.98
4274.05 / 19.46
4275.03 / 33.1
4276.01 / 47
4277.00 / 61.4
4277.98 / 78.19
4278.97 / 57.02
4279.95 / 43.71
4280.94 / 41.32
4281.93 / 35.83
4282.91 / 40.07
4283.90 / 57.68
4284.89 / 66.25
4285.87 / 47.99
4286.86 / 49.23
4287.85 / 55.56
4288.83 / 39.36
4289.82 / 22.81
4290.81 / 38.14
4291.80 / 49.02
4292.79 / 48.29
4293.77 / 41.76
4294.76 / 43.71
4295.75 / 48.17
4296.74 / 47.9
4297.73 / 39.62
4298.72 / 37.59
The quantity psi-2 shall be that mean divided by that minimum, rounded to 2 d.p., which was 1.10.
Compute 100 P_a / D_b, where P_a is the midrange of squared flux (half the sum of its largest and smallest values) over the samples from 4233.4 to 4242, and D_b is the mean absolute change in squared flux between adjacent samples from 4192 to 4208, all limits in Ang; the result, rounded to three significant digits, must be 262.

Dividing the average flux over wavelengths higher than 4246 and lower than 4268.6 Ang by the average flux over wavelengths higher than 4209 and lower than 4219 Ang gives 0.82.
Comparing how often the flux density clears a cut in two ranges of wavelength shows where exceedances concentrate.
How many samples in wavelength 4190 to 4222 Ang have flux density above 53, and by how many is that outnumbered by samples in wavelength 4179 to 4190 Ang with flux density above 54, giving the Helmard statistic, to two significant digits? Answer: -15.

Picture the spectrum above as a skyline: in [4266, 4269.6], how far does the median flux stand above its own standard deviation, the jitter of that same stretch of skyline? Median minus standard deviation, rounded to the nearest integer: 62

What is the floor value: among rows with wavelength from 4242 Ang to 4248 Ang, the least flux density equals 52.57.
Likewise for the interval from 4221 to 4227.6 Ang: -1.303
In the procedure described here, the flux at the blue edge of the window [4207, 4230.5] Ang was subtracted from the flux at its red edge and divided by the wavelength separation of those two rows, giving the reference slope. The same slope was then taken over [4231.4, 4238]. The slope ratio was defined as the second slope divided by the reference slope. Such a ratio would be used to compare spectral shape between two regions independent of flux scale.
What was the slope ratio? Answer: -1.5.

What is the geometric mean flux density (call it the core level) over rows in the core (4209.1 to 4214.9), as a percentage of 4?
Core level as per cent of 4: 1554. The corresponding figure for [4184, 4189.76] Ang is 1168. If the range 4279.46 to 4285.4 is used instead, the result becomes 1159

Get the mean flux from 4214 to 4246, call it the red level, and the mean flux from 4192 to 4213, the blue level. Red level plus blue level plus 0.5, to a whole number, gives 102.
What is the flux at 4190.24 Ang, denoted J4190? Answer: 38.65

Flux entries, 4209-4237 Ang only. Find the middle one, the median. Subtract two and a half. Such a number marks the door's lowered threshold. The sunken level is 47.4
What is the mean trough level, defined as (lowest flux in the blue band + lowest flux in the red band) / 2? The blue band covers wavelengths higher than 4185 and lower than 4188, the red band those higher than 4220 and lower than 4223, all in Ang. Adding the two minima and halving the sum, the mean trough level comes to 41.7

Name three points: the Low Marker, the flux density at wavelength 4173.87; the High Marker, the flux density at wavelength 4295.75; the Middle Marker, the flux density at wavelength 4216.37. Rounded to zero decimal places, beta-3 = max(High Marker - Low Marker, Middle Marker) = 47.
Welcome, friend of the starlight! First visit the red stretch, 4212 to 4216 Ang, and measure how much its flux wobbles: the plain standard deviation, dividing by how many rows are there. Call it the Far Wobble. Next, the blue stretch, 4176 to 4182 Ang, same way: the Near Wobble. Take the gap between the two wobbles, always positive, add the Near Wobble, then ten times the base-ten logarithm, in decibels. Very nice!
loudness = 11.9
